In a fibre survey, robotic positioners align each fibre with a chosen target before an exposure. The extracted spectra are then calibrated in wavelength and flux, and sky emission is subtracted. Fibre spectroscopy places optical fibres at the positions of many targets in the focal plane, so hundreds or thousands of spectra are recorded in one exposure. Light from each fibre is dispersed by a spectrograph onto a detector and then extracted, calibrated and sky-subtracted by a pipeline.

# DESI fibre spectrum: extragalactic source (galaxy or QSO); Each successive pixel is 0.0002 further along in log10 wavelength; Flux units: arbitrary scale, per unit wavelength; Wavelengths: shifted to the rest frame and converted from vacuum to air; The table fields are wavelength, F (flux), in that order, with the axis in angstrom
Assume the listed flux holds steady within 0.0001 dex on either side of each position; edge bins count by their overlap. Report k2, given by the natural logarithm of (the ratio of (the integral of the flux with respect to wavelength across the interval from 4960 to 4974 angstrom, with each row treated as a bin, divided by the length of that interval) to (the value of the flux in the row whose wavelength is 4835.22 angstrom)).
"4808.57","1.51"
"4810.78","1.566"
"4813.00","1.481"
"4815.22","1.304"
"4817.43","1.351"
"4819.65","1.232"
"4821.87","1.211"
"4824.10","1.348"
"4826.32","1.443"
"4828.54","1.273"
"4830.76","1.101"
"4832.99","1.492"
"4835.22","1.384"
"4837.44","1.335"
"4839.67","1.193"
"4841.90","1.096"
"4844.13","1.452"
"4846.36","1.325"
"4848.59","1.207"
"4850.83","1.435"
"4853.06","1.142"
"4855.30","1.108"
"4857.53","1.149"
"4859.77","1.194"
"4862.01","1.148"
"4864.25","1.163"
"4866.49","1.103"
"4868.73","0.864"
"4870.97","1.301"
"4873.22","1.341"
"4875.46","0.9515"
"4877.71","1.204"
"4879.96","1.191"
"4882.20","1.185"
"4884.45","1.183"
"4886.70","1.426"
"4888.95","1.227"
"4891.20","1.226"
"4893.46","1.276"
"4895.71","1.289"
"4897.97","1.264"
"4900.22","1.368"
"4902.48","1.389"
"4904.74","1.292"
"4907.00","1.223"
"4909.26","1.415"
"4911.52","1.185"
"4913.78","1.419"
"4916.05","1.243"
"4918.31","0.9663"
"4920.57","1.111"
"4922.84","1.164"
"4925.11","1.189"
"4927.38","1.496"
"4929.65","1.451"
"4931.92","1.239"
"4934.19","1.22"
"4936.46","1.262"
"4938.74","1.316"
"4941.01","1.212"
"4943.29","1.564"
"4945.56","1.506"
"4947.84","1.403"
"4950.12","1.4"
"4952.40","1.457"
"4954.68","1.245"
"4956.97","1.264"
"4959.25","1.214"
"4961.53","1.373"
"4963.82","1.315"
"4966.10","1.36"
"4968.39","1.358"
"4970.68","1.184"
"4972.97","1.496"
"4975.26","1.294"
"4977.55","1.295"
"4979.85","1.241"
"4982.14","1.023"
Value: -0.03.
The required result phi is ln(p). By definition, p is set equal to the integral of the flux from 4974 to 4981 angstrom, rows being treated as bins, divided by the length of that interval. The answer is 0.247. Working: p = 1.28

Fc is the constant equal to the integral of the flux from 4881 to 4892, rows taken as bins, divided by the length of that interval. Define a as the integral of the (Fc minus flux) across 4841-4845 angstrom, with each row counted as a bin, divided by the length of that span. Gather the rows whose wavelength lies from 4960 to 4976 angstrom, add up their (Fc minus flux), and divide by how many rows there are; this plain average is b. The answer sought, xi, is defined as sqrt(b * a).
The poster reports 0.044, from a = -0.02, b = -0.09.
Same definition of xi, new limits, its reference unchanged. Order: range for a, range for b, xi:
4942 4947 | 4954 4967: 0.109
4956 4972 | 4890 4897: 0.025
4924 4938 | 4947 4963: 0.071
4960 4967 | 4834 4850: 0.055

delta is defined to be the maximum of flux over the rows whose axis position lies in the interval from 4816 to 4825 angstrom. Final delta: 1.351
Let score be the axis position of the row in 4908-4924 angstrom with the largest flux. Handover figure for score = 4913.78 angstrom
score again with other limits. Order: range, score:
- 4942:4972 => 4943.29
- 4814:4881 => 4832.99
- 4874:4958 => 4943.29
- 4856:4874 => 4873.22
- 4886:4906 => 4886.70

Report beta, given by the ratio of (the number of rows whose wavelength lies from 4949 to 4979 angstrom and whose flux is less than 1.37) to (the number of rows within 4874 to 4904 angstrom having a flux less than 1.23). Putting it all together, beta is 1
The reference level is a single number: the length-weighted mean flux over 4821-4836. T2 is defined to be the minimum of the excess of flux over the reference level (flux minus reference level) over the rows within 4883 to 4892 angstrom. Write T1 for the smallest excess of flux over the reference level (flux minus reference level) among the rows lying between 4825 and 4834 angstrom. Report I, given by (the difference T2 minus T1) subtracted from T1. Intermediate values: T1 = -0.22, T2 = -0.14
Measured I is -0.30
